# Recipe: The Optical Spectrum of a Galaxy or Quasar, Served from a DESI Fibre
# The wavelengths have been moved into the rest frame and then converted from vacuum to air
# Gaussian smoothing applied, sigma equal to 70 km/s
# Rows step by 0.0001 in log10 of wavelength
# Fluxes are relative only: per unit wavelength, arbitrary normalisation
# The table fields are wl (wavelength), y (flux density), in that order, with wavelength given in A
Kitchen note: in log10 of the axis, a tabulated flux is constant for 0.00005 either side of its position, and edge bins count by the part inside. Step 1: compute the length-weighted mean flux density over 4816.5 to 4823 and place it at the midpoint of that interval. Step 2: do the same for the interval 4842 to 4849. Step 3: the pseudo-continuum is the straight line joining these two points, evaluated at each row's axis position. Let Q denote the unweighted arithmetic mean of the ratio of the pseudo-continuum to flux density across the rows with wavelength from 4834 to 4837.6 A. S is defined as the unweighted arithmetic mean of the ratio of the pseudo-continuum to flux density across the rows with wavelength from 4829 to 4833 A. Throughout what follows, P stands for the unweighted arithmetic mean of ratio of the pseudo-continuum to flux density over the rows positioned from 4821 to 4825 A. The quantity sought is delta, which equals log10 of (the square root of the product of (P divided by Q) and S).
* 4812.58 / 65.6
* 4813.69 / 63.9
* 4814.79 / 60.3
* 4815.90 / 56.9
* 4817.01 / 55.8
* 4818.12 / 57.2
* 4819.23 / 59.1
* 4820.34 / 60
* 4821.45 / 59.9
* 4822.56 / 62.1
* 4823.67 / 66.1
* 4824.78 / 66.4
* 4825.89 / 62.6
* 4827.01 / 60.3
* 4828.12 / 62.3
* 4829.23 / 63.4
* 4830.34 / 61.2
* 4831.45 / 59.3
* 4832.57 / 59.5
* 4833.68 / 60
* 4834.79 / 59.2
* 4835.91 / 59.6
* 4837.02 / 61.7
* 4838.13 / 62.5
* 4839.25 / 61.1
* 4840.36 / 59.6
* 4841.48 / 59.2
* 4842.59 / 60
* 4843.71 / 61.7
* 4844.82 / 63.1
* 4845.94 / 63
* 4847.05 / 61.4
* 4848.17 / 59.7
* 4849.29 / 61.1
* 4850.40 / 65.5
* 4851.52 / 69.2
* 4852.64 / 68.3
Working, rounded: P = 0.93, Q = 1.01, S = 0.99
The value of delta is -0.019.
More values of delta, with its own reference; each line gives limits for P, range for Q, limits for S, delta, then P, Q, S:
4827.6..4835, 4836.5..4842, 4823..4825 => -0.026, 0.99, 1.00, 0.90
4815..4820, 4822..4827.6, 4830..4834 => 0.020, 1.03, 0.94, 1.00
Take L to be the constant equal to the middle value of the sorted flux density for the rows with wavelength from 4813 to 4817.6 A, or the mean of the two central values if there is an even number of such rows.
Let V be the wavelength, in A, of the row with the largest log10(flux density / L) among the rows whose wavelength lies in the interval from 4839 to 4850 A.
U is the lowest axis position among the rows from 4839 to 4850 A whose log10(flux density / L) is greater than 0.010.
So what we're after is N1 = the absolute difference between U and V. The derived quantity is 5.6 A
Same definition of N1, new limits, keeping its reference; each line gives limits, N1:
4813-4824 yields 10.0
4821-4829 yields 2.2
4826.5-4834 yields 2.2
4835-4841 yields 1.1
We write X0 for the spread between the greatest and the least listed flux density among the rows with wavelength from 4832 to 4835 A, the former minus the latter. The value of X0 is 0.8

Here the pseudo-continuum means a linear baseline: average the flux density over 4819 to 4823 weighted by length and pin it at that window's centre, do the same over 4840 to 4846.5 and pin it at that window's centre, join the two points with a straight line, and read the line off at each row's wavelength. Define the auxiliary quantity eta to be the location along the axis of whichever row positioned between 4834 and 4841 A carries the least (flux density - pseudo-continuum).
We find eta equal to 4834.79 A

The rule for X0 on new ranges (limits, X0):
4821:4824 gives 6.2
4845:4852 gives 9.5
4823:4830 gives 6.1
